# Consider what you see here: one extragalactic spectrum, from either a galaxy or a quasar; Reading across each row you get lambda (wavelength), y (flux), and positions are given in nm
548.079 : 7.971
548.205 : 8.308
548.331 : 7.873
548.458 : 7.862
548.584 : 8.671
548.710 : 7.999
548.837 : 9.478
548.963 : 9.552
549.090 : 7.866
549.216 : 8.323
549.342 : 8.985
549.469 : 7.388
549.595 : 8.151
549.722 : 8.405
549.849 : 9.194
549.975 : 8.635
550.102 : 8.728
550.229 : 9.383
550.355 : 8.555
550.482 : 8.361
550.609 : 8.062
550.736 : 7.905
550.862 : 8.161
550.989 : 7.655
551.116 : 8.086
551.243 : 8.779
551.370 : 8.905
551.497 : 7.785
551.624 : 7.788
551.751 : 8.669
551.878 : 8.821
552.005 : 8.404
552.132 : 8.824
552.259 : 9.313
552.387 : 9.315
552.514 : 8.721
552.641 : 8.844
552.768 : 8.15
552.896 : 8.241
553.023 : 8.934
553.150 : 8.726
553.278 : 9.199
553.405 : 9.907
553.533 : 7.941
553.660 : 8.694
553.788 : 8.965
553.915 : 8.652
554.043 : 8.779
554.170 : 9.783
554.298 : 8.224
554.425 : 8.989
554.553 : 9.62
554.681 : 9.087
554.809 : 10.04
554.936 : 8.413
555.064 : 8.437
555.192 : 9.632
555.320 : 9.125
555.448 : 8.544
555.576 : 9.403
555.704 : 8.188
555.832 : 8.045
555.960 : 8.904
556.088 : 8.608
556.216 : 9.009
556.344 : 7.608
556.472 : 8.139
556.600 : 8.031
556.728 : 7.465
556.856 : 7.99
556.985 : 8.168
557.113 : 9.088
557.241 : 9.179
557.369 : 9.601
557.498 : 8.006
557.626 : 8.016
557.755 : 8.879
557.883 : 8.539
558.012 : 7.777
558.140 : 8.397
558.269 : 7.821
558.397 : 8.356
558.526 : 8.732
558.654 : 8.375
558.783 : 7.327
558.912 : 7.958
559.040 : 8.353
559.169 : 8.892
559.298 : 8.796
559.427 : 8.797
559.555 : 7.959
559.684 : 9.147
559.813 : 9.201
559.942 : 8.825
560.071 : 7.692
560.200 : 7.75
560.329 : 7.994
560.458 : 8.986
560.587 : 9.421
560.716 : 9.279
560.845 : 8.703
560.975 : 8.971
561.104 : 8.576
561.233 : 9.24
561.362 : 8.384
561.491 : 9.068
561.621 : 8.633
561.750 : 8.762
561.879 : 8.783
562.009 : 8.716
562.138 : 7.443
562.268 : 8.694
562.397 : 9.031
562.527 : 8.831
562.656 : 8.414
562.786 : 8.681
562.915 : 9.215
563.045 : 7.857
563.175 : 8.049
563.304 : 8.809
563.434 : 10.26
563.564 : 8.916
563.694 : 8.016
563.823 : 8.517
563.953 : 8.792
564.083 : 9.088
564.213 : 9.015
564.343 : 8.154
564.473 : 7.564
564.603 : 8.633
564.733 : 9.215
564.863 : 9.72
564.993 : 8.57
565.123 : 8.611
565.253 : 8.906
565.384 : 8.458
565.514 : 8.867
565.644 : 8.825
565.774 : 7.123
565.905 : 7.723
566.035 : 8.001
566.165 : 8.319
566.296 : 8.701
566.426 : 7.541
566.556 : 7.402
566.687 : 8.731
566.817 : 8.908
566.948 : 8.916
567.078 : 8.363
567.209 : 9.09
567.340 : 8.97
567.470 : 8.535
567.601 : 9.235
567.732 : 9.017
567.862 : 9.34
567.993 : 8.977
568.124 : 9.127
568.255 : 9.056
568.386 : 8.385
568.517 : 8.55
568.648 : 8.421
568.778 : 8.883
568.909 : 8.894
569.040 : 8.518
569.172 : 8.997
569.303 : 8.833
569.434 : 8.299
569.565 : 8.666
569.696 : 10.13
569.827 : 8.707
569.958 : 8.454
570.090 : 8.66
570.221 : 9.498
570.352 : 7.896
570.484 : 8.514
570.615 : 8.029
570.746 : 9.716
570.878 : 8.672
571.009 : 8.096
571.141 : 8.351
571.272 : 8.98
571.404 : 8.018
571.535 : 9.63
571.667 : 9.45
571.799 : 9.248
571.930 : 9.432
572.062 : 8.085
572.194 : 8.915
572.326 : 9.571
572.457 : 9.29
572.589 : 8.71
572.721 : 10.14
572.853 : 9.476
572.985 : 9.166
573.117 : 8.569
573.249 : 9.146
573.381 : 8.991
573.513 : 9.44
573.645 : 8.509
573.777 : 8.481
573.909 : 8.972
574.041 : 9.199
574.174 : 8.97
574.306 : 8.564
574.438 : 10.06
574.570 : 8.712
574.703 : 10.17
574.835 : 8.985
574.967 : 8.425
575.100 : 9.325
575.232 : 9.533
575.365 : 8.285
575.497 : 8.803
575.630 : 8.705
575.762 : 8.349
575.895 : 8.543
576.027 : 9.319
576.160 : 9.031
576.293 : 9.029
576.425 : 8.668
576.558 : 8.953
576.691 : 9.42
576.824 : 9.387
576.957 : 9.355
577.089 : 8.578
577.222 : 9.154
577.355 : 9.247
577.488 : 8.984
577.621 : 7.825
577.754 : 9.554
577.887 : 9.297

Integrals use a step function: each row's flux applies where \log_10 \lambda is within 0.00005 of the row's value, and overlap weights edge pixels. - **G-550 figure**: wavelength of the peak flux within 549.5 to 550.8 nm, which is 550.229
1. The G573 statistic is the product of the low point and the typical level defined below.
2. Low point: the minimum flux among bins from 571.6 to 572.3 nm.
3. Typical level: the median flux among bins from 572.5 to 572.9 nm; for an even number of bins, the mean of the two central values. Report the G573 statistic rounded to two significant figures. 77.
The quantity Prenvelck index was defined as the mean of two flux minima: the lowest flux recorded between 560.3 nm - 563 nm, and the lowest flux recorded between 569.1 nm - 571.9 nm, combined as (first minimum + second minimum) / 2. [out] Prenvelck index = 7.67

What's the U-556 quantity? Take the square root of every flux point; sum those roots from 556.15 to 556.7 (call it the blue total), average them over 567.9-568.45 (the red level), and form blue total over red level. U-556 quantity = 3.84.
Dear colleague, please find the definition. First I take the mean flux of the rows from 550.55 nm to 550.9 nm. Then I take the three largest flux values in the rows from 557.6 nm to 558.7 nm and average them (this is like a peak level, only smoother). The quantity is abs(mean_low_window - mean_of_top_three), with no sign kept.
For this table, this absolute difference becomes 0.67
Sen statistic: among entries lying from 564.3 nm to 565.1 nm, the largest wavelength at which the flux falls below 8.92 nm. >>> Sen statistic 564.993 nm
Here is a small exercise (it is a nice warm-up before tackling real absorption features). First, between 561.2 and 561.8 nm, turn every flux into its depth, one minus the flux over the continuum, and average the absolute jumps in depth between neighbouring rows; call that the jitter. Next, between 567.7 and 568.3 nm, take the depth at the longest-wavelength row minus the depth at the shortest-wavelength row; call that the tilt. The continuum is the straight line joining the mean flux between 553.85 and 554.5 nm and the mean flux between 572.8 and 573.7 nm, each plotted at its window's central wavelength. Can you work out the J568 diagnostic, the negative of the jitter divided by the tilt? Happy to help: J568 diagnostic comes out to 15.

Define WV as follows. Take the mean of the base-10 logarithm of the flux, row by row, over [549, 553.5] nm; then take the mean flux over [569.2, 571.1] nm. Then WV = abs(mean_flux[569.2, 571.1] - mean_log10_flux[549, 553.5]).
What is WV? 7.80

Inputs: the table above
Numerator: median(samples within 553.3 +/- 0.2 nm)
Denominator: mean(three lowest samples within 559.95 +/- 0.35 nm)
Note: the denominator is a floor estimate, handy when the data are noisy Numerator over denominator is 1.14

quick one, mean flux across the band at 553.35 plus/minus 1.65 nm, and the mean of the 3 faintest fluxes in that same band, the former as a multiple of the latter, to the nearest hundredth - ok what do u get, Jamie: 1.10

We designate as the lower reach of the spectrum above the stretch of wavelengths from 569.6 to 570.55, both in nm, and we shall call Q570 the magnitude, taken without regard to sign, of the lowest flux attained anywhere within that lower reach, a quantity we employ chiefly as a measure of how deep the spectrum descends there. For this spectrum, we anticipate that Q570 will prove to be 7.90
